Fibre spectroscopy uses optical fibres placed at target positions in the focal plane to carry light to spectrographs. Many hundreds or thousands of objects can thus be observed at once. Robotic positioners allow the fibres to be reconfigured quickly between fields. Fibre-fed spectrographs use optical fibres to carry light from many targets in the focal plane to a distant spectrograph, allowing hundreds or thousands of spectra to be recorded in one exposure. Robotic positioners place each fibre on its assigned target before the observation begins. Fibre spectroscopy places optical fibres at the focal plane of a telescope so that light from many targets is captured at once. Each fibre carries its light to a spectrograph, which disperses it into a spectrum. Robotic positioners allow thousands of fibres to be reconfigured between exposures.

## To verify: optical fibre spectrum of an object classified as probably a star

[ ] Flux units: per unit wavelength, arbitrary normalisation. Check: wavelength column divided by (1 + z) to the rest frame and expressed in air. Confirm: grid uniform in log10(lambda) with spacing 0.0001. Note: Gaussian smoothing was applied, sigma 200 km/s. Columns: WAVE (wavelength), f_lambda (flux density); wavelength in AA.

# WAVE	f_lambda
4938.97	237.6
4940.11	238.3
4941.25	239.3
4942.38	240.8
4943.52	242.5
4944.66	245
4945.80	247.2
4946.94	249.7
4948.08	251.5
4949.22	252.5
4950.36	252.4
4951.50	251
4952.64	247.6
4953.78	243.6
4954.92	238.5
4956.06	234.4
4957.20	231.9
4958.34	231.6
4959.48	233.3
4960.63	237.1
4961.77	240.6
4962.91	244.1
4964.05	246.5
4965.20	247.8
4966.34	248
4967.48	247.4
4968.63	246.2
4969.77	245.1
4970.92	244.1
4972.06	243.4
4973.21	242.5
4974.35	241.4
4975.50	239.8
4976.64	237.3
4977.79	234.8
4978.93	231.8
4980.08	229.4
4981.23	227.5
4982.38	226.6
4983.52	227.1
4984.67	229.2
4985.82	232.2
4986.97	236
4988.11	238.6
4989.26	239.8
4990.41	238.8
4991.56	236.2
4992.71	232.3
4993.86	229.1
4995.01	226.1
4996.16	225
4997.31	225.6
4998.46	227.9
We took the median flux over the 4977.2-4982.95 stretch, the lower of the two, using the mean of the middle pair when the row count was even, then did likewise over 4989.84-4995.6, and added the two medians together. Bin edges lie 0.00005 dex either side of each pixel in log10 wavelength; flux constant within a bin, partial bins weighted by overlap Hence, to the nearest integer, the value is 462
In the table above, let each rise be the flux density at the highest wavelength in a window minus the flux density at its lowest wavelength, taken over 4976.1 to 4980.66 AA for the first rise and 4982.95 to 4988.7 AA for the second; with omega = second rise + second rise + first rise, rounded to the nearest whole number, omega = 15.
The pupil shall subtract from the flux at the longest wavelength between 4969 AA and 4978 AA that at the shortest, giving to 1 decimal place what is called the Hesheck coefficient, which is -10.3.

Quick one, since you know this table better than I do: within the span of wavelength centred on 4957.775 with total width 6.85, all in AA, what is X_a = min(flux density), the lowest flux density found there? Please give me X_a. 231.6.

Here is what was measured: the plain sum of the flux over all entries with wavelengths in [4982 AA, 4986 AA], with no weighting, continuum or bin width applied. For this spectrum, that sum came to 915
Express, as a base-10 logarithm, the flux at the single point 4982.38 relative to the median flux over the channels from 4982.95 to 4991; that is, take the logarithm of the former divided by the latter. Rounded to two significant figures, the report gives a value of -0.018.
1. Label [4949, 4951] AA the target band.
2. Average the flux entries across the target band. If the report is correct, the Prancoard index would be 252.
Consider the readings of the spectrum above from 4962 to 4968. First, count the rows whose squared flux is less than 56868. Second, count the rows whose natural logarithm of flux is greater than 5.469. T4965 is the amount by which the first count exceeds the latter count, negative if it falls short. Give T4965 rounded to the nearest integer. -5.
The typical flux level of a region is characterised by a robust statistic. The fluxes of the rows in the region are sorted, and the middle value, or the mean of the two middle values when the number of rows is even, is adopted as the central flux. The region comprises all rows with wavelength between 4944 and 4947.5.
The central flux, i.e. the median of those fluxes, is 247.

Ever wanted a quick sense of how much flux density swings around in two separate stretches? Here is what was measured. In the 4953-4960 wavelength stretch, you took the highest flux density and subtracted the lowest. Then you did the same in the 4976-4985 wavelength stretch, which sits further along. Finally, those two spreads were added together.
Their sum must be 23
